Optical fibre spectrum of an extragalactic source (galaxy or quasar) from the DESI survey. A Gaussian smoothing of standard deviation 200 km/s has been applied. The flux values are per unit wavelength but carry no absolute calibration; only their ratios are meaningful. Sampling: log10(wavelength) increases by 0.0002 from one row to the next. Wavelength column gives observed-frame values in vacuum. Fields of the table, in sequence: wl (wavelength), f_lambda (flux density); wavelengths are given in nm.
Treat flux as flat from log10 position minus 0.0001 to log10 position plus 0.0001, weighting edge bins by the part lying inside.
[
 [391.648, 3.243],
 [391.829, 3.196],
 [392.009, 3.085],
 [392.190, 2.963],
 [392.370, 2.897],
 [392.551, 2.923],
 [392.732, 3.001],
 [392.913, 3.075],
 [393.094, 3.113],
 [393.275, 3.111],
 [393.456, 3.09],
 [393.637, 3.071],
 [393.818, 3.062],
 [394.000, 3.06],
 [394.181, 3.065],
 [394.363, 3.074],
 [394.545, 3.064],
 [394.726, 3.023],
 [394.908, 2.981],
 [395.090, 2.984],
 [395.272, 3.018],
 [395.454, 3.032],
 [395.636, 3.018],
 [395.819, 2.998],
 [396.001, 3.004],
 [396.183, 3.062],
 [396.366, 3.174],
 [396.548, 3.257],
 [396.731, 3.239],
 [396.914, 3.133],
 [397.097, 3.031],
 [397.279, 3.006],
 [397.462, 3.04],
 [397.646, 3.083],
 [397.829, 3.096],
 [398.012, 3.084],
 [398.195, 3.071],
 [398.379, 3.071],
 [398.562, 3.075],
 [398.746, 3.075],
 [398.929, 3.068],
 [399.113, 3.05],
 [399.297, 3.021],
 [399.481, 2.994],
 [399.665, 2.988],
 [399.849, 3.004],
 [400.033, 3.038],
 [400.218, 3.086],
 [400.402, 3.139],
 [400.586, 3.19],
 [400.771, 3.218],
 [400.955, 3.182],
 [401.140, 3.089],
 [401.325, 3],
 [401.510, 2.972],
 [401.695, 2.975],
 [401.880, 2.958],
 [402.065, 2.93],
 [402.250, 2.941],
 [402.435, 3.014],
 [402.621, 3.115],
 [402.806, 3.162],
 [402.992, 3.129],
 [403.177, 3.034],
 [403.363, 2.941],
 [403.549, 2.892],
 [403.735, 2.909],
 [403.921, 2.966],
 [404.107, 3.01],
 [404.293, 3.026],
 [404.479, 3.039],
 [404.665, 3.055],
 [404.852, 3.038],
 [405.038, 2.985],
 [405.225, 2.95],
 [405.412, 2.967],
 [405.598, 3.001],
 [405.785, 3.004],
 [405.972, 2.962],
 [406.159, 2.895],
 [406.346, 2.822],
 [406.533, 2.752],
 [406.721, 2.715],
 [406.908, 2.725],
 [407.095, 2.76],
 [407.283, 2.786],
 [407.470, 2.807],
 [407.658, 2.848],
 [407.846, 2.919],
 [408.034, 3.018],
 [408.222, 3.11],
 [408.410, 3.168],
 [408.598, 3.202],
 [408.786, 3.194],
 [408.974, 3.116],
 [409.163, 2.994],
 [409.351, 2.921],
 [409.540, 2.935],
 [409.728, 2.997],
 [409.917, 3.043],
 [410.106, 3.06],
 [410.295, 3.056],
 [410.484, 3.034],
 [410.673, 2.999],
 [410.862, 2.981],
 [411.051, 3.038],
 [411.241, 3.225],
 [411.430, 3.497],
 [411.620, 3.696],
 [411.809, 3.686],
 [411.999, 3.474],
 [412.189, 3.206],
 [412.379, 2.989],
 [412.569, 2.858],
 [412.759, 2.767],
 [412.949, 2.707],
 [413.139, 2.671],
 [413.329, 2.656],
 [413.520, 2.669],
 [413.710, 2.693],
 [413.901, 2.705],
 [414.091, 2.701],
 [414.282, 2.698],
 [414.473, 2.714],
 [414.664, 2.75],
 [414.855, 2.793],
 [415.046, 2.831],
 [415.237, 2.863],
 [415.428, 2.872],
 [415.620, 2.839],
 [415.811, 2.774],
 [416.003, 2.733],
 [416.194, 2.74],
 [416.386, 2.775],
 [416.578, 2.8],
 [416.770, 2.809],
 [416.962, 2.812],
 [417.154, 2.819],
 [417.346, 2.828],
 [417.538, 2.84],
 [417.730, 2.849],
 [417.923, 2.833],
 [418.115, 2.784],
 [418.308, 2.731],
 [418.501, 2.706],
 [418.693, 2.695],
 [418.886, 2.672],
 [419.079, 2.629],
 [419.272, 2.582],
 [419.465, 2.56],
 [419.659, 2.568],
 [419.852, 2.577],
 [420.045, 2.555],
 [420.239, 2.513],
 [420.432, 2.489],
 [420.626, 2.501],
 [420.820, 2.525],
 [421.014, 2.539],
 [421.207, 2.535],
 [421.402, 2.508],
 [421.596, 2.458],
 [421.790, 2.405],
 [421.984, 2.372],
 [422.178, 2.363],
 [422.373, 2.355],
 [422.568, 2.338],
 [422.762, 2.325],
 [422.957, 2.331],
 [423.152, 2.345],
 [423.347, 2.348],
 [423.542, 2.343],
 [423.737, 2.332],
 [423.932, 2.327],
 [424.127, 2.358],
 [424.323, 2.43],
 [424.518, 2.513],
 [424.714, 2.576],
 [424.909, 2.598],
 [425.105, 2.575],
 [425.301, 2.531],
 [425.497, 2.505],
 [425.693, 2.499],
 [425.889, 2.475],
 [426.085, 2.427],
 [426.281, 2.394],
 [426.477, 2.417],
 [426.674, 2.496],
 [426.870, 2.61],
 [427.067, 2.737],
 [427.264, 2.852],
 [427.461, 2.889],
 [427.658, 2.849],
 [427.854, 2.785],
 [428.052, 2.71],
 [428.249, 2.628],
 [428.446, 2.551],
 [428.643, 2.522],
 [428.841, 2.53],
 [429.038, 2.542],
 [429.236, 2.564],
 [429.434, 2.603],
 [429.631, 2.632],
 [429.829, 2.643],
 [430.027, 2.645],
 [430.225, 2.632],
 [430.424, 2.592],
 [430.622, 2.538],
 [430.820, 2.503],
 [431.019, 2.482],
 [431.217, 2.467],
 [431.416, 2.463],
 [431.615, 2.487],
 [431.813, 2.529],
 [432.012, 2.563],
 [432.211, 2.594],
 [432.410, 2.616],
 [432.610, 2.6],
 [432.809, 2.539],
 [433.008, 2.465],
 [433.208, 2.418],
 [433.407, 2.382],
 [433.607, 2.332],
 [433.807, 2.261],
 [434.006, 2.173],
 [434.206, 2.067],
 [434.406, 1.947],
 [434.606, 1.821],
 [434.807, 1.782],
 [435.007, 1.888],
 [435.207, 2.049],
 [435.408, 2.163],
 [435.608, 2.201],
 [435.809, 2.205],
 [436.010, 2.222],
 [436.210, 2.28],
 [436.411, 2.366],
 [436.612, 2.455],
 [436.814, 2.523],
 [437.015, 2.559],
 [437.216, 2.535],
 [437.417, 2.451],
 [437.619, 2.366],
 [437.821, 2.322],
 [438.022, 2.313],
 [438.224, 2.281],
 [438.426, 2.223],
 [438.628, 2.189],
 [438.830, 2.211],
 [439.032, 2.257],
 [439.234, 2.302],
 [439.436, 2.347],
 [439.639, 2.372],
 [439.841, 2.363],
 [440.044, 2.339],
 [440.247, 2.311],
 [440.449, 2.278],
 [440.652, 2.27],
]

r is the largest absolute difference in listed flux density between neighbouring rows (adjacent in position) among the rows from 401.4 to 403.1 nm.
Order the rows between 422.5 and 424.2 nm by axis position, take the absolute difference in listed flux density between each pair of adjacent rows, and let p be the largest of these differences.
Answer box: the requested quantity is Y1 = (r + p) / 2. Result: 0.07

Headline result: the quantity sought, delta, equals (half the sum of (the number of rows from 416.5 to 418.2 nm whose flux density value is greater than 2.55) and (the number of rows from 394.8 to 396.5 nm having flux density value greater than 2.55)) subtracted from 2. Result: -7.0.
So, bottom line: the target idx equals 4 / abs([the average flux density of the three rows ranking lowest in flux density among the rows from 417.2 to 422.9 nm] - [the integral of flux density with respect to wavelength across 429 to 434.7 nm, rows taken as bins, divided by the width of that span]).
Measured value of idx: 36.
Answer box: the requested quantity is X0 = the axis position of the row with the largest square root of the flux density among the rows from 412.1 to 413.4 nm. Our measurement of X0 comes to 412.189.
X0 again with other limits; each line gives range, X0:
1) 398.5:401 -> 400.771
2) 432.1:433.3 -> 432.410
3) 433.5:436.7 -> 436.612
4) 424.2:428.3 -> 427.461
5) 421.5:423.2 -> 421.596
